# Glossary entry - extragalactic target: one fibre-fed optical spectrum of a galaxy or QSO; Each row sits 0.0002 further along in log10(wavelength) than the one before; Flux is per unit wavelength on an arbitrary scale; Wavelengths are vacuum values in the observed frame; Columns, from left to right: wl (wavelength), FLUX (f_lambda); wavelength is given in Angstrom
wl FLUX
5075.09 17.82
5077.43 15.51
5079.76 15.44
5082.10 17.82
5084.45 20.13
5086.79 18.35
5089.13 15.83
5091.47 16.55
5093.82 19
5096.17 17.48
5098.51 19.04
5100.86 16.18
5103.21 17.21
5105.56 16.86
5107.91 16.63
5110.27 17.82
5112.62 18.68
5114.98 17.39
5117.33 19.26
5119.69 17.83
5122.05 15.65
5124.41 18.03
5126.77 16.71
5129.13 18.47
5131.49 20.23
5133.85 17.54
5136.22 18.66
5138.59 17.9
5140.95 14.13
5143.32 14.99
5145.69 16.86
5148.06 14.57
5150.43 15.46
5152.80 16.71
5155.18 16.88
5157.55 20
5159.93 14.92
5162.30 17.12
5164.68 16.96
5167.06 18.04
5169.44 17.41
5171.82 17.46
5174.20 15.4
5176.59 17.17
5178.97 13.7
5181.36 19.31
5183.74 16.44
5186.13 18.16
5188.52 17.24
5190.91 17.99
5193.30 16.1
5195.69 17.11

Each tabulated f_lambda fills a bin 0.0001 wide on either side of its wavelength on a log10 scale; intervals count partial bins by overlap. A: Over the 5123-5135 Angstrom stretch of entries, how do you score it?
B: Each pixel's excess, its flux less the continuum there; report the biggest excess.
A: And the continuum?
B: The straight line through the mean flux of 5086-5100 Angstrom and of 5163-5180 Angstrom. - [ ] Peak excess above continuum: 3.07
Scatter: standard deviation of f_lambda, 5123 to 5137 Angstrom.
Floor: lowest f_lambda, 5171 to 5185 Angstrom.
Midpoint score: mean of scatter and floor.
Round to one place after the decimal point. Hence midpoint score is 7.4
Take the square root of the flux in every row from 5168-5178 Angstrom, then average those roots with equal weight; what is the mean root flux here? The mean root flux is 4.10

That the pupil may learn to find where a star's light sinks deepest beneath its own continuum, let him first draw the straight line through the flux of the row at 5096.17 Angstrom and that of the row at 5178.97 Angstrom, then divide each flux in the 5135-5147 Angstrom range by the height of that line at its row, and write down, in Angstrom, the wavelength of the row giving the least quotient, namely 5140.95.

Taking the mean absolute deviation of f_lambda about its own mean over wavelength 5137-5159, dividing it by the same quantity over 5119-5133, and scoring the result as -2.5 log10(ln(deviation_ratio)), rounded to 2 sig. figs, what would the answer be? 1.4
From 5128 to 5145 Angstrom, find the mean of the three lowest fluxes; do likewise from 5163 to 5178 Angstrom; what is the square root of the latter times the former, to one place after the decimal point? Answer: 16.0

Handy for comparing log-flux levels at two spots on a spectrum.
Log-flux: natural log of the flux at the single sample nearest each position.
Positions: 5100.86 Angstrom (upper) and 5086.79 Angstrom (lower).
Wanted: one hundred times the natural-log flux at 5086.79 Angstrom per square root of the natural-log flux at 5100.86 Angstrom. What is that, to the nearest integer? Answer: 174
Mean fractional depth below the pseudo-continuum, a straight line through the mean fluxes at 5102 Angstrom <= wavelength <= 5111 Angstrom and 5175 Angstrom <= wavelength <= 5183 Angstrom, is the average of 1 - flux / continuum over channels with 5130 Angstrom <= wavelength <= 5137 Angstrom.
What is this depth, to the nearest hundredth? -0.11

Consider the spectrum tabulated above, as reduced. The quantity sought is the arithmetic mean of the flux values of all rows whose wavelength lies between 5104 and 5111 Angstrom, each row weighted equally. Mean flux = 17.1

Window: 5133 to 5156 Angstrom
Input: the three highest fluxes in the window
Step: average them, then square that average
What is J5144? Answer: 325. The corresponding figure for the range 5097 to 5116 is 343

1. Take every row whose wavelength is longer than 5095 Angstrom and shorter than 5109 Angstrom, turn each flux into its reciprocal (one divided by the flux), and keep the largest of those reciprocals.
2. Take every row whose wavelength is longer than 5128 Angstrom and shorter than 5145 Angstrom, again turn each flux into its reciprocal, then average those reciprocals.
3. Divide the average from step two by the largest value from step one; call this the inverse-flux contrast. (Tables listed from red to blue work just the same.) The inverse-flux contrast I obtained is 0.94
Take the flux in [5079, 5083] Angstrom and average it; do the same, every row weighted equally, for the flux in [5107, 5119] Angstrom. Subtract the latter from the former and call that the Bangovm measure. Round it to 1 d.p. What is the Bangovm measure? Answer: -1.3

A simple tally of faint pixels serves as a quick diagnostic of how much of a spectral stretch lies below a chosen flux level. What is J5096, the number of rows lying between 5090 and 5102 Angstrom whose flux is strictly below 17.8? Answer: 3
